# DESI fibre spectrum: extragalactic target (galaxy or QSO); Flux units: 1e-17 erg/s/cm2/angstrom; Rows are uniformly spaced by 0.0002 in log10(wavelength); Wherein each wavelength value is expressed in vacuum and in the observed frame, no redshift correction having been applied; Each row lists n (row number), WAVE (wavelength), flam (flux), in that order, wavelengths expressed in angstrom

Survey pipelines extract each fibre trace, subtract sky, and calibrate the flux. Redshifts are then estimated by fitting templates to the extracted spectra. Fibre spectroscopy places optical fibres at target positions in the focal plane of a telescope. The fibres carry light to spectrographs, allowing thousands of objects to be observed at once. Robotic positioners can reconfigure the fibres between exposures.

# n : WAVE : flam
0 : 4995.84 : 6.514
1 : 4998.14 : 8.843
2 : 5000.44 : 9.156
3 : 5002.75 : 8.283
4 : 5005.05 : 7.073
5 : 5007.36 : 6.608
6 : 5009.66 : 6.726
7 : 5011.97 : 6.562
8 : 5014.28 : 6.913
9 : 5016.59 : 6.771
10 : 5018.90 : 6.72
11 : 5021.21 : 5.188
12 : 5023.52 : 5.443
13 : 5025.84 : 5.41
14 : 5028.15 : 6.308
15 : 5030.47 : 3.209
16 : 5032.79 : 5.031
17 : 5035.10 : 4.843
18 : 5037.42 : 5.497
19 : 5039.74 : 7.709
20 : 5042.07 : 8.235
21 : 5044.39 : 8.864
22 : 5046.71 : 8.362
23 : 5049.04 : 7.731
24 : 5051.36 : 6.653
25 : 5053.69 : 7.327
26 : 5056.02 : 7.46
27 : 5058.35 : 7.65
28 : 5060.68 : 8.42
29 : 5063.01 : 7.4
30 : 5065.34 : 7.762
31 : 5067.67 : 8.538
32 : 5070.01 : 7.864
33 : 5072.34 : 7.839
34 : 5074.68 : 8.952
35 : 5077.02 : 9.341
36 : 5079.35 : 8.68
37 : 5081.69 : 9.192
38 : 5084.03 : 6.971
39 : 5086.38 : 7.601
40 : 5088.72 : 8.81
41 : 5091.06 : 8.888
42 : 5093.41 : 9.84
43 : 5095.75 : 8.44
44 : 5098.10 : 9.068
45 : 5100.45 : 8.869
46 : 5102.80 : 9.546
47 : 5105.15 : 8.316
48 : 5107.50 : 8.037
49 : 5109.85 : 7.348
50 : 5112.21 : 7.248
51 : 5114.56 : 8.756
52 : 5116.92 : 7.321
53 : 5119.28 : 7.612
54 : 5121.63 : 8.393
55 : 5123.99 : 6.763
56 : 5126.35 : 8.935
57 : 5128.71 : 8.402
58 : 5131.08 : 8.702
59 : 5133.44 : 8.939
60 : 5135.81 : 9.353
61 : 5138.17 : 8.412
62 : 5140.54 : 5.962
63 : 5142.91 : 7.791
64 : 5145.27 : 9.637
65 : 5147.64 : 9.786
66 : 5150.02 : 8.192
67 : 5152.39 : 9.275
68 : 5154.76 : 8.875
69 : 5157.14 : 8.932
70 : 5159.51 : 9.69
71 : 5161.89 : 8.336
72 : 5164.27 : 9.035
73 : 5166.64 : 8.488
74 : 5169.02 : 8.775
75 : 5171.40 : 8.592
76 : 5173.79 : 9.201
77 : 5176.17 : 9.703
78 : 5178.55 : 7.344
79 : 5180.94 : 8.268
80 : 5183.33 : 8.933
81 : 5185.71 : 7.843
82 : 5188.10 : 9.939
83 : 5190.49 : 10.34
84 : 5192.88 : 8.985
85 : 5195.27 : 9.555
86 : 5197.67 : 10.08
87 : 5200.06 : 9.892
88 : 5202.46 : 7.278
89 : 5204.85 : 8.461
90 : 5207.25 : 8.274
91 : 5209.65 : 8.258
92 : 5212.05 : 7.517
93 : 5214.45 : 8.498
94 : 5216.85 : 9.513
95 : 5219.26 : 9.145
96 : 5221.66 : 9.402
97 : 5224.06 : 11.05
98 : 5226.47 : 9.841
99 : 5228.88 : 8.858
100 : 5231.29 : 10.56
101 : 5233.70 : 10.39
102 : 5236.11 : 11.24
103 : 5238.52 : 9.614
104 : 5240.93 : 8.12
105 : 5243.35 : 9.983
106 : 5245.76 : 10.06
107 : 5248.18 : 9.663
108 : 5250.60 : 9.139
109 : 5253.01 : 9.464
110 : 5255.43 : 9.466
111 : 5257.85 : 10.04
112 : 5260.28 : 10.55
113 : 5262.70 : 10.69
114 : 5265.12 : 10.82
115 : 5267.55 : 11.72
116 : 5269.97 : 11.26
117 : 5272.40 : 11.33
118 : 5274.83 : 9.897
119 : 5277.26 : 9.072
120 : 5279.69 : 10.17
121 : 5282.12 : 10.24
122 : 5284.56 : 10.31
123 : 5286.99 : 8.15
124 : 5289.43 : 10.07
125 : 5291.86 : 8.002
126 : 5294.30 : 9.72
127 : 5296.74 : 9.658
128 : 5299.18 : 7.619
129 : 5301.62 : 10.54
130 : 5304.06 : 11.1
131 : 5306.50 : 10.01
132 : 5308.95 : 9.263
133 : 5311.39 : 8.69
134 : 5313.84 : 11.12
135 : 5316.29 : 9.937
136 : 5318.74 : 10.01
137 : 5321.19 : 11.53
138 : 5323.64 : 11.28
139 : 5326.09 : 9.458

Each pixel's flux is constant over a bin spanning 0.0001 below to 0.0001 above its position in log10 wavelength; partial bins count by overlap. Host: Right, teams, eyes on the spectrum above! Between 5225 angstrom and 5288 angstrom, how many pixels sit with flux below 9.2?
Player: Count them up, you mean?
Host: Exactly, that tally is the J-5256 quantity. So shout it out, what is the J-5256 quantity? 5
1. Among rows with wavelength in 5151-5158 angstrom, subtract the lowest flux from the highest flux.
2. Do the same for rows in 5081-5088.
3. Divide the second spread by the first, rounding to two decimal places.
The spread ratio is 5.55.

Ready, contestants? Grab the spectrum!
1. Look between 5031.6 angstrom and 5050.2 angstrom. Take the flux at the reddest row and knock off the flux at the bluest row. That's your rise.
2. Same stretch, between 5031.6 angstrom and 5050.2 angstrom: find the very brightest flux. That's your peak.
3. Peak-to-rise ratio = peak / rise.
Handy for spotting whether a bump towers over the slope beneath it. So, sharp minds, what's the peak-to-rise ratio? 3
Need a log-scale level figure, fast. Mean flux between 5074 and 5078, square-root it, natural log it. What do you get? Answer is 1.107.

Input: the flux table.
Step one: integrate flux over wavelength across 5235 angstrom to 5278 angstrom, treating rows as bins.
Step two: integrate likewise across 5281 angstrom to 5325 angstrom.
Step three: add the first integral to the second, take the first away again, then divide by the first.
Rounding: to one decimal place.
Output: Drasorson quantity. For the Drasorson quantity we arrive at 1.0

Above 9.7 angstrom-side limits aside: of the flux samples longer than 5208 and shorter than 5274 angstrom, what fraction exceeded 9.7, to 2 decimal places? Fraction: 0.52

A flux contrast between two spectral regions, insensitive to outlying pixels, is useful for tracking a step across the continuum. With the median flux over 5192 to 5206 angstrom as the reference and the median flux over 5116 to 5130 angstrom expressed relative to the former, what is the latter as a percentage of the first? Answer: 86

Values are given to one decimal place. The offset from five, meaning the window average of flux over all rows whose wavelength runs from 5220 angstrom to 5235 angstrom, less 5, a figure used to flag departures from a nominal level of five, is 5.0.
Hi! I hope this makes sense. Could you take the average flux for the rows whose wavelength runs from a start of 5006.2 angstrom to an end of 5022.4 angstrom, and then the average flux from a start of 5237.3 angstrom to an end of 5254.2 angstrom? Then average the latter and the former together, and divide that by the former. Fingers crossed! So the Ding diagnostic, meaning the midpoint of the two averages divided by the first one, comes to 1.23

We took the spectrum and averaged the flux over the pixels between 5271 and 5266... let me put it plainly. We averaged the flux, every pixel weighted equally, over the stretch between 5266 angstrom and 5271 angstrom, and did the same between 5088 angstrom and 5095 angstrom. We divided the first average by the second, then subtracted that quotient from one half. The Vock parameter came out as -0.75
